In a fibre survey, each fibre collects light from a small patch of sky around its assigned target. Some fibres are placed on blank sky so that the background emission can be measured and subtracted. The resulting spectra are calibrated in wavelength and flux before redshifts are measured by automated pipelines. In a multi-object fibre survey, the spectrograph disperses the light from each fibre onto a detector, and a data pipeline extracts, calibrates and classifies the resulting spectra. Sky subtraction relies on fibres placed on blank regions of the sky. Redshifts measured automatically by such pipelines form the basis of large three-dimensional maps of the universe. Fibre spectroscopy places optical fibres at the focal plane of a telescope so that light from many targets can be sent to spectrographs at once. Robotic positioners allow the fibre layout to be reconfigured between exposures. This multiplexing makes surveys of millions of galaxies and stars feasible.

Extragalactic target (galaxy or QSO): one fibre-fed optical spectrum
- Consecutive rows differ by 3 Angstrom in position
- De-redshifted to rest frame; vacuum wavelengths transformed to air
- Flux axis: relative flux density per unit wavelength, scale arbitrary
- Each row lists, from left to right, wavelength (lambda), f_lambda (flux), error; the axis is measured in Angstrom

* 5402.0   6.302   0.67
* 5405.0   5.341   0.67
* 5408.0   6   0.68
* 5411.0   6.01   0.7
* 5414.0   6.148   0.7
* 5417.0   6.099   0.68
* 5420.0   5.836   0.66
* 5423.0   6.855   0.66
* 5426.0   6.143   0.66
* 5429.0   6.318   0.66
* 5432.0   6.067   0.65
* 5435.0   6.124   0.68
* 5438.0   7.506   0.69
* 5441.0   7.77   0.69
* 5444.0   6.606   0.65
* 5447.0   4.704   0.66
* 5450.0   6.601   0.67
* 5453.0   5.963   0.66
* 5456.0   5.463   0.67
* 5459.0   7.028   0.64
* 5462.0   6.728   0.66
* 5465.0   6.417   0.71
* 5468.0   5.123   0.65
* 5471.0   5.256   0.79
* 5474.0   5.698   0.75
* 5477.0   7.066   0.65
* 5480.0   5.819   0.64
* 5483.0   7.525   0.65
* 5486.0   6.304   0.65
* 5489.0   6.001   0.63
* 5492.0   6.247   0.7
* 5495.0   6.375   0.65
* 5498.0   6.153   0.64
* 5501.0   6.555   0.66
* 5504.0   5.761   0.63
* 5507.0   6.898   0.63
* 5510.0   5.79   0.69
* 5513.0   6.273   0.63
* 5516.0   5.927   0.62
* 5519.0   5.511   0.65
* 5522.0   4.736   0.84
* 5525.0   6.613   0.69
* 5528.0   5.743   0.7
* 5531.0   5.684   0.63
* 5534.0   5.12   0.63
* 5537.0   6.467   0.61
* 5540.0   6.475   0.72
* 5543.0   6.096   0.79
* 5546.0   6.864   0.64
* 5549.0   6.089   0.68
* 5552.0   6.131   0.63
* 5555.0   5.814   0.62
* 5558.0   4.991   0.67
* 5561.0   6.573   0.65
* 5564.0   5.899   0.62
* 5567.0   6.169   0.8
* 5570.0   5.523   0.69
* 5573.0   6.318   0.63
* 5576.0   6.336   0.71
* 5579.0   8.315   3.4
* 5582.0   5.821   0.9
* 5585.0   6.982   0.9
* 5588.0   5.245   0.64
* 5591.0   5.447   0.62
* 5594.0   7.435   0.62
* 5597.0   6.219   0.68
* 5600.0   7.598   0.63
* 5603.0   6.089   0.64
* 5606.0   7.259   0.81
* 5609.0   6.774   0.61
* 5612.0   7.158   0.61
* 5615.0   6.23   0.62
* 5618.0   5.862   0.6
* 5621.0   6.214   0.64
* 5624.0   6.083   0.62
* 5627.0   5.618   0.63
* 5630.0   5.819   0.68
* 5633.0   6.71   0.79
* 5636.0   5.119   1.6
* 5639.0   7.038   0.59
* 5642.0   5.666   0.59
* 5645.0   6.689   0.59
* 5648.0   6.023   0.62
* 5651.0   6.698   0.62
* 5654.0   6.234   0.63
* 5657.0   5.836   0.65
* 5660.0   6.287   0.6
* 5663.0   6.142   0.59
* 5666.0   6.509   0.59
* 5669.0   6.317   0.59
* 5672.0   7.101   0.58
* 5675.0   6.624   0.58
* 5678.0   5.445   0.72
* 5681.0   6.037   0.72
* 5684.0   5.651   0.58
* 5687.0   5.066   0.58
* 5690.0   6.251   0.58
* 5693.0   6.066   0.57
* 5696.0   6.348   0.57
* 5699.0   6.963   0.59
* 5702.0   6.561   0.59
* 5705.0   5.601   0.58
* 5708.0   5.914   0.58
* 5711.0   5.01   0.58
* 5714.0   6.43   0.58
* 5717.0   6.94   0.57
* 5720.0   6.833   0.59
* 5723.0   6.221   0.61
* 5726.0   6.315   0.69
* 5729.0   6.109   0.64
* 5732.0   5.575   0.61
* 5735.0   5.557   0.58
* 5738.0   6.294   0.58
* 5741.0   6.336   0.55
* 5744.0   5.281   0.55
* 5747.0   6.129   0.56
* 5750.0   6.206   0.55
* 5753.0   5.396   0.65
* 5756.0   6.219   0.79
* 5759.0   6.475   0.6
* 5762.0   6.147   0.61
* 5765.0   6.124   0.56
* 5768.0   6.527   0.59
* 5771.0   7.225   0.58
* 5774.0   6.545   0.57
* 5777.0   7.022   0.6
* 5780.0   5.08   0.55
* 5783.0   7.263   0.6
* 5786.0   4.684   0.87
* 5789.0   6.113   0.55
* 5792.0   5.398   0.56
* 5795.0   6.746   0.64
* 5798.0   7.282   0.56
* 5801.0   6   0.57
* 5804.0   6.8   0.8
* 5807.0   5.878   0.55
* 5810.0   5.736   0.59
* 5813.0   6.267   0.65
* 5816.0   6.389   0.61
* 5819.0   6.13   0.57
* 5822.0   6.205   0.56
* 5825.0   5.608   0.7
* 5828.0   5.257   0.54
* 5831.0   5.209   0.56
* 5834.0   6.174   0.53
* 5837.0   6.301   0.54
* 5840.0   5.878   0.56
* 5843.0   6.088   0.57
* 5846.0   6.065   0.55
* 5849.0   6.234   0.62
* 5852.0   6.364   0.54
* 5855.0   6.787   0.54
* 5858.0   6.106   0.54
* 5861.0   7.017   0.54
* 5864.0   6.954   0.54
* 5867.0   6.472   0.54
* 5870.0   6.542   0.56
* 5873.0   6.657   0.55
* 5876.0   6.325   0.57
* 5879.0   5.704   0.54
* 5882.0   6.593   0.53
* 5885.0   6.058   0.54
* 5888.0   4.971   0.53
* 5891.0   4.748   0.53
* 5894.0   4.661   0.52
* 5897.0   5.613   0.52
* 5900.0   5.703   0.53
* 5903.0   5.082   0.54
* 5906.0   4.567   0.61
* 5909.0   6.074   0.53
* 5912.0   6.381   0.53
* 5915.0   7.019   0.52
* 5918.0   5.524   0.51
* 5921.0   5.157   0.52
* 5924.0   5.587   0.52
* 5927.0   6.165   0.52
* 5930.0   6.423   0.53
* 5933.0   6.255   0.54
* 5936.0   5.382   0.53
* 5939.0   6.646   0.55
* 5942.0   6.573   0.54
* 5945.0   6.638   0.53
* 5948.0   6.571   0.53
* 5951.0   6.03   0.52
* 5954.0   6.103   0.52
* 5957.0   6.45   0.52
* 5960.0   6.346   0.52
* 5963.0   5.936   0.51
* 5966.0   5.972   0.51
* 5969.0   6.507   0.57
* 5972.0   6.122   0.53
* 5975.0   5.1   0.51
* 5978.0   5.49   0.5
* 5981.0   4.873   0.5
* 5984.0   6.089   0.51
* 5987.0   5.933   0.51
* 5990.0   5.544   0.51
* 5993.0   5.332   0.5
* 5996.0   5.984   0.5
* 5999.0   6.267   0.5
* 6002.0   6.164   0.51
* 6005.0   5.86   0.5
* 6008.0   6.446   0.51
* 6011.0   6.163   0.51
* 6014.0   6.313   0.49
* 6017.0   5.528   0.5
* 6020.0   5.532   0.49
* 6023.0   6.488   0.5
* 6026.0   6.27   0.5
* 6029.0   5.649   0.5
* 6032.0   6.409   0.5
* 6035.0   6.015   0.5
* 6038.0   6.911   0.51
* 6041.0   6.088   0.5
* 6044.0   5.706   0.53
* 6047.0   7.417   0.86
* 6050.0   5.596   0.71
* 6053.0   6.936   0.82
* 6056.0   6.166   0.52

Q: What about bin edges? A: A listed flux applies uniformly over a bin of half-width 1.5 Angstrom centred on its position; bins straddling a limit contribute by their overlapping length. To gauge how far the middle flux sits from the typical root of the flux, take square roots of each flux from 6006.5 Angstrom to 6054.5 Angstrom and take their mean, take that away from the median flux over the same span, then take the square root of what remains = 1.93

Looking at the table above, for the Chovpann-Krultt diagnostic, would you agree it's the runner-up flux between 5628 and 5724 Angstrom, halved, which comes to 3.52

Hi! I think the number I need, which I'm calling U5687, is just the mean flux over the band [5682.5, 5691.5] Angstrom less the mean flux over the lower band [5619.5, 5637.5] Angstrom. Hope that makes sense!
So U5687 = -0.27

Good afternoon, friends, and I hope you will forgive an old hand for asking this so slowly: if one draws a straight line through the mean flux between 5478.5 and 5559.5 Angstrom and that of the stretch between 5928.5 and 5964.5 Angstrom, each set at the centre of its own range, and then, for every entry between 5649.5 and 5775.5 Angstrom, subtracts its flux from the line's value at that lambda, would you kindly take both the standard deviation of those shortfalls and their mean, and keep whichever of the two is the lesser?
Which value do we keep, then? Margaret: -0.013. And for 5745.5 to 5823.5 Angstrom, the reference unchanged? -0.029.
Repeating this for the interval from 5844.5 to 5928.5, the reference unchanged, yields 0.281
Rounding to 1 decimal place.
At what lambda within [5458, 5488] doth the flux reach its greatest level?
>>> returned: 5483.0 Angstrom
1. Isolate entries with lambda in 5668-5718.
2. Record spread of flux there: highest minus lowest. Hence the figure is 2.09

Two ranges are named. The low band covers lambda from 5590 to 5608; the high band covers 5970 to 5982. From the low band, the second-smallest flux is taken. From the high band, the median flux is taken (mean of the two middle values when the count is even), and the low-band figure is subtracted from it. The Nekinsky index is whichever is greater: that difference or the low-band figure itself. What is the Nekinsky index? 6.09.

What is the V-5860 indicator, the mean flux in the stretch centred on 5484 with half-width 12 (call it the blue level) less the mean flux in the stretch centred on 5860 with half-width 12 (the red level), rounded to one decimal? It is -0.2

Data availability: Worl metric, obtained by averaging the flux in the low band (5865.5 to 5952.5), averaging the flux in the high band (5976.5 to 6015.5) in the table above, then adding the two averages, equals 11.8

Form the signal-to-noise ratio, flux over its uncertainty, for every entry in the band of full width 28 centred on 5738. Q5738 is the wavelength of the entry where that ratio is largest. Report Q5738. 5741.0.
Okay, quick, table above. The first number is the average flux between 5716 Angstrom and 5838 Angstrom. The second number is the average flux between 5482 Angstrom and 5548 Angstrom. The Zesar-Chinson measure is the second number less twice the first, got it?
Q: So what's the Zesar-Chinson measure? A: -6.2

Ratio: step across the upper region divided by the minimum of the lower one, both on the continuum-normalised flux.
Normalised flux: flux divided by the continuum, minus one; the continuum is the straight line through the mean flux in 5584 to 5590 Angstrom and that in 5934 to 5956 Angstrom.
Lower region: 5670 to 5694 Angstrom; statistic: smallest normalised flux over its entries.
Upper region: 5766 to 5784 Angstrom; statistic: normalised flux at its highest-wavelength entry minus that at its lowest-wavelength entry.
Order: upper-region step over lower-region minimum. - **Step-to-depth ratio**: -0.7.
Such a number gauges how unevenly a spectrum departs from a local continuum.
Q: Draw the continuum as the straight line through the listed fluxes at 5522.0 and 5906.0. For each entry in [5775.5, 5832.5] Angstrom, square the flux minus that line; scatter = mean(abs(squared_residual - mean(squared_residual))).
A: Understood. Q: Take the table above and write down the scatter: 1.8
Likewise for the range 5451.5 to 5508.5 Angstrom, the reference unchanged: 1.6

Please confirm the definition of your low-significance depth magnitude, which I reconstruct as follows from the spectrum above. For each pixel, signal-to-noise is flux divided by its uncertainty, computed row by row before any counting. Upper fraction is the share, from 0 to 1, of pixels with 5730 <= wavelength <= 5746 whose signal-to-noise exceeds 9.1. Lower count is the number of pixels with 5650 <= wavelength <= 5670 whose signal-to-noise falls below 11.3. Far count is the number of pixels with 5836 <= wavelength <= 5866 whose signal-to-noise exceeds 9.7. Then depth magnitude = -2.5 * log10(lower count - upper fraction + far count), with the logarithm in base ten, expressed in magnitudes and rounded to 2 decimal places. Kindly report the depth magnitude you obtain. -3.01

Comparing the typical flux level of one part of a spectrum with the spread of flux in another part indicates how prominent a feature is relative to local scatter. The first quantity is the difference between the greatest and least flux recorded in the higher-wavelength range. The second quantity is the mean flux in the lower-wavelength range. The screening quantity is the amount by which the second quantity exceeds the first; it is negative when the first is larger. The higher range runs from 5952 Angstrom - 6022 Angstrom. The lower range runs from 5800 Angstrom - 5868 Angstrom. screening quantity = 4.54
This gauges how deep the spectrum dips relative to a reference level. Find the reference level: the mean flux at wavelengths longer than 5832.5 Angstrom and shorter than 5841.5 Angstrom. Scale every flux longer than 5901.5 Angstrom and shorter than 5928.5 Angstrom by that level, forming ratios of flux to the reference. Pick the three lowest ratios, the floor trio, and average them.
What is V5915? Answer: 0.81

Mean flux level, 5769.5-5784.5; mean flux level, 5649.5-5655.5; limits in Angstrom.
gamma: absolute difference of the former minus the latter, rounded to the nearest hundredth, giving 0.16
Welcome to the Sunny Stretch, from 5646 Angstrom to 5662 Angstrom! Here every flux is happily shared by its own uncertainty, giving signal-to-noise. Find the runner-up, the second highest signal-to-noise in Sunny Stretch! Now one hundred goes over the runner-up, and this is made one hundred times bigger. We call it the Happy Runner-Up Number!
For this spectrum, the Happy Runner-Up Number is 954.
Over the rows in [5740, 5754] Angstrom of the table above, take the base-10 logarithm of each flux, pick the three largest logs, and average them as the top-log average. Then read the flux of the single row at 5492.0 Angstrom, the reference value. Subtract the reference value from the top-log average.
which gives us -5.5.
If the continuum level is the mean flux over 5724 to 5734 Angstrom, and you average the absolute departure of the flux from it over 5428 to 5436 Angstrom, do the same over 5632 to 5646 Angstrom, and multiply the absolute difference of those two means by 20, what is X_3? 11.2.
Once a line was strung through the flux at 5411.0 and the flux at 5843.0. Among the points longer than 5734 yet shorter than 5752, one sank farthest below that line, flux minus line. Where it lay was 5744.0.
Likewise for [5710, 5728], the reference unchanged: 5711.0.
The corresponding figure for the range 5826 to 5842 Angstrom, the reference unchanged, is 5831.0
